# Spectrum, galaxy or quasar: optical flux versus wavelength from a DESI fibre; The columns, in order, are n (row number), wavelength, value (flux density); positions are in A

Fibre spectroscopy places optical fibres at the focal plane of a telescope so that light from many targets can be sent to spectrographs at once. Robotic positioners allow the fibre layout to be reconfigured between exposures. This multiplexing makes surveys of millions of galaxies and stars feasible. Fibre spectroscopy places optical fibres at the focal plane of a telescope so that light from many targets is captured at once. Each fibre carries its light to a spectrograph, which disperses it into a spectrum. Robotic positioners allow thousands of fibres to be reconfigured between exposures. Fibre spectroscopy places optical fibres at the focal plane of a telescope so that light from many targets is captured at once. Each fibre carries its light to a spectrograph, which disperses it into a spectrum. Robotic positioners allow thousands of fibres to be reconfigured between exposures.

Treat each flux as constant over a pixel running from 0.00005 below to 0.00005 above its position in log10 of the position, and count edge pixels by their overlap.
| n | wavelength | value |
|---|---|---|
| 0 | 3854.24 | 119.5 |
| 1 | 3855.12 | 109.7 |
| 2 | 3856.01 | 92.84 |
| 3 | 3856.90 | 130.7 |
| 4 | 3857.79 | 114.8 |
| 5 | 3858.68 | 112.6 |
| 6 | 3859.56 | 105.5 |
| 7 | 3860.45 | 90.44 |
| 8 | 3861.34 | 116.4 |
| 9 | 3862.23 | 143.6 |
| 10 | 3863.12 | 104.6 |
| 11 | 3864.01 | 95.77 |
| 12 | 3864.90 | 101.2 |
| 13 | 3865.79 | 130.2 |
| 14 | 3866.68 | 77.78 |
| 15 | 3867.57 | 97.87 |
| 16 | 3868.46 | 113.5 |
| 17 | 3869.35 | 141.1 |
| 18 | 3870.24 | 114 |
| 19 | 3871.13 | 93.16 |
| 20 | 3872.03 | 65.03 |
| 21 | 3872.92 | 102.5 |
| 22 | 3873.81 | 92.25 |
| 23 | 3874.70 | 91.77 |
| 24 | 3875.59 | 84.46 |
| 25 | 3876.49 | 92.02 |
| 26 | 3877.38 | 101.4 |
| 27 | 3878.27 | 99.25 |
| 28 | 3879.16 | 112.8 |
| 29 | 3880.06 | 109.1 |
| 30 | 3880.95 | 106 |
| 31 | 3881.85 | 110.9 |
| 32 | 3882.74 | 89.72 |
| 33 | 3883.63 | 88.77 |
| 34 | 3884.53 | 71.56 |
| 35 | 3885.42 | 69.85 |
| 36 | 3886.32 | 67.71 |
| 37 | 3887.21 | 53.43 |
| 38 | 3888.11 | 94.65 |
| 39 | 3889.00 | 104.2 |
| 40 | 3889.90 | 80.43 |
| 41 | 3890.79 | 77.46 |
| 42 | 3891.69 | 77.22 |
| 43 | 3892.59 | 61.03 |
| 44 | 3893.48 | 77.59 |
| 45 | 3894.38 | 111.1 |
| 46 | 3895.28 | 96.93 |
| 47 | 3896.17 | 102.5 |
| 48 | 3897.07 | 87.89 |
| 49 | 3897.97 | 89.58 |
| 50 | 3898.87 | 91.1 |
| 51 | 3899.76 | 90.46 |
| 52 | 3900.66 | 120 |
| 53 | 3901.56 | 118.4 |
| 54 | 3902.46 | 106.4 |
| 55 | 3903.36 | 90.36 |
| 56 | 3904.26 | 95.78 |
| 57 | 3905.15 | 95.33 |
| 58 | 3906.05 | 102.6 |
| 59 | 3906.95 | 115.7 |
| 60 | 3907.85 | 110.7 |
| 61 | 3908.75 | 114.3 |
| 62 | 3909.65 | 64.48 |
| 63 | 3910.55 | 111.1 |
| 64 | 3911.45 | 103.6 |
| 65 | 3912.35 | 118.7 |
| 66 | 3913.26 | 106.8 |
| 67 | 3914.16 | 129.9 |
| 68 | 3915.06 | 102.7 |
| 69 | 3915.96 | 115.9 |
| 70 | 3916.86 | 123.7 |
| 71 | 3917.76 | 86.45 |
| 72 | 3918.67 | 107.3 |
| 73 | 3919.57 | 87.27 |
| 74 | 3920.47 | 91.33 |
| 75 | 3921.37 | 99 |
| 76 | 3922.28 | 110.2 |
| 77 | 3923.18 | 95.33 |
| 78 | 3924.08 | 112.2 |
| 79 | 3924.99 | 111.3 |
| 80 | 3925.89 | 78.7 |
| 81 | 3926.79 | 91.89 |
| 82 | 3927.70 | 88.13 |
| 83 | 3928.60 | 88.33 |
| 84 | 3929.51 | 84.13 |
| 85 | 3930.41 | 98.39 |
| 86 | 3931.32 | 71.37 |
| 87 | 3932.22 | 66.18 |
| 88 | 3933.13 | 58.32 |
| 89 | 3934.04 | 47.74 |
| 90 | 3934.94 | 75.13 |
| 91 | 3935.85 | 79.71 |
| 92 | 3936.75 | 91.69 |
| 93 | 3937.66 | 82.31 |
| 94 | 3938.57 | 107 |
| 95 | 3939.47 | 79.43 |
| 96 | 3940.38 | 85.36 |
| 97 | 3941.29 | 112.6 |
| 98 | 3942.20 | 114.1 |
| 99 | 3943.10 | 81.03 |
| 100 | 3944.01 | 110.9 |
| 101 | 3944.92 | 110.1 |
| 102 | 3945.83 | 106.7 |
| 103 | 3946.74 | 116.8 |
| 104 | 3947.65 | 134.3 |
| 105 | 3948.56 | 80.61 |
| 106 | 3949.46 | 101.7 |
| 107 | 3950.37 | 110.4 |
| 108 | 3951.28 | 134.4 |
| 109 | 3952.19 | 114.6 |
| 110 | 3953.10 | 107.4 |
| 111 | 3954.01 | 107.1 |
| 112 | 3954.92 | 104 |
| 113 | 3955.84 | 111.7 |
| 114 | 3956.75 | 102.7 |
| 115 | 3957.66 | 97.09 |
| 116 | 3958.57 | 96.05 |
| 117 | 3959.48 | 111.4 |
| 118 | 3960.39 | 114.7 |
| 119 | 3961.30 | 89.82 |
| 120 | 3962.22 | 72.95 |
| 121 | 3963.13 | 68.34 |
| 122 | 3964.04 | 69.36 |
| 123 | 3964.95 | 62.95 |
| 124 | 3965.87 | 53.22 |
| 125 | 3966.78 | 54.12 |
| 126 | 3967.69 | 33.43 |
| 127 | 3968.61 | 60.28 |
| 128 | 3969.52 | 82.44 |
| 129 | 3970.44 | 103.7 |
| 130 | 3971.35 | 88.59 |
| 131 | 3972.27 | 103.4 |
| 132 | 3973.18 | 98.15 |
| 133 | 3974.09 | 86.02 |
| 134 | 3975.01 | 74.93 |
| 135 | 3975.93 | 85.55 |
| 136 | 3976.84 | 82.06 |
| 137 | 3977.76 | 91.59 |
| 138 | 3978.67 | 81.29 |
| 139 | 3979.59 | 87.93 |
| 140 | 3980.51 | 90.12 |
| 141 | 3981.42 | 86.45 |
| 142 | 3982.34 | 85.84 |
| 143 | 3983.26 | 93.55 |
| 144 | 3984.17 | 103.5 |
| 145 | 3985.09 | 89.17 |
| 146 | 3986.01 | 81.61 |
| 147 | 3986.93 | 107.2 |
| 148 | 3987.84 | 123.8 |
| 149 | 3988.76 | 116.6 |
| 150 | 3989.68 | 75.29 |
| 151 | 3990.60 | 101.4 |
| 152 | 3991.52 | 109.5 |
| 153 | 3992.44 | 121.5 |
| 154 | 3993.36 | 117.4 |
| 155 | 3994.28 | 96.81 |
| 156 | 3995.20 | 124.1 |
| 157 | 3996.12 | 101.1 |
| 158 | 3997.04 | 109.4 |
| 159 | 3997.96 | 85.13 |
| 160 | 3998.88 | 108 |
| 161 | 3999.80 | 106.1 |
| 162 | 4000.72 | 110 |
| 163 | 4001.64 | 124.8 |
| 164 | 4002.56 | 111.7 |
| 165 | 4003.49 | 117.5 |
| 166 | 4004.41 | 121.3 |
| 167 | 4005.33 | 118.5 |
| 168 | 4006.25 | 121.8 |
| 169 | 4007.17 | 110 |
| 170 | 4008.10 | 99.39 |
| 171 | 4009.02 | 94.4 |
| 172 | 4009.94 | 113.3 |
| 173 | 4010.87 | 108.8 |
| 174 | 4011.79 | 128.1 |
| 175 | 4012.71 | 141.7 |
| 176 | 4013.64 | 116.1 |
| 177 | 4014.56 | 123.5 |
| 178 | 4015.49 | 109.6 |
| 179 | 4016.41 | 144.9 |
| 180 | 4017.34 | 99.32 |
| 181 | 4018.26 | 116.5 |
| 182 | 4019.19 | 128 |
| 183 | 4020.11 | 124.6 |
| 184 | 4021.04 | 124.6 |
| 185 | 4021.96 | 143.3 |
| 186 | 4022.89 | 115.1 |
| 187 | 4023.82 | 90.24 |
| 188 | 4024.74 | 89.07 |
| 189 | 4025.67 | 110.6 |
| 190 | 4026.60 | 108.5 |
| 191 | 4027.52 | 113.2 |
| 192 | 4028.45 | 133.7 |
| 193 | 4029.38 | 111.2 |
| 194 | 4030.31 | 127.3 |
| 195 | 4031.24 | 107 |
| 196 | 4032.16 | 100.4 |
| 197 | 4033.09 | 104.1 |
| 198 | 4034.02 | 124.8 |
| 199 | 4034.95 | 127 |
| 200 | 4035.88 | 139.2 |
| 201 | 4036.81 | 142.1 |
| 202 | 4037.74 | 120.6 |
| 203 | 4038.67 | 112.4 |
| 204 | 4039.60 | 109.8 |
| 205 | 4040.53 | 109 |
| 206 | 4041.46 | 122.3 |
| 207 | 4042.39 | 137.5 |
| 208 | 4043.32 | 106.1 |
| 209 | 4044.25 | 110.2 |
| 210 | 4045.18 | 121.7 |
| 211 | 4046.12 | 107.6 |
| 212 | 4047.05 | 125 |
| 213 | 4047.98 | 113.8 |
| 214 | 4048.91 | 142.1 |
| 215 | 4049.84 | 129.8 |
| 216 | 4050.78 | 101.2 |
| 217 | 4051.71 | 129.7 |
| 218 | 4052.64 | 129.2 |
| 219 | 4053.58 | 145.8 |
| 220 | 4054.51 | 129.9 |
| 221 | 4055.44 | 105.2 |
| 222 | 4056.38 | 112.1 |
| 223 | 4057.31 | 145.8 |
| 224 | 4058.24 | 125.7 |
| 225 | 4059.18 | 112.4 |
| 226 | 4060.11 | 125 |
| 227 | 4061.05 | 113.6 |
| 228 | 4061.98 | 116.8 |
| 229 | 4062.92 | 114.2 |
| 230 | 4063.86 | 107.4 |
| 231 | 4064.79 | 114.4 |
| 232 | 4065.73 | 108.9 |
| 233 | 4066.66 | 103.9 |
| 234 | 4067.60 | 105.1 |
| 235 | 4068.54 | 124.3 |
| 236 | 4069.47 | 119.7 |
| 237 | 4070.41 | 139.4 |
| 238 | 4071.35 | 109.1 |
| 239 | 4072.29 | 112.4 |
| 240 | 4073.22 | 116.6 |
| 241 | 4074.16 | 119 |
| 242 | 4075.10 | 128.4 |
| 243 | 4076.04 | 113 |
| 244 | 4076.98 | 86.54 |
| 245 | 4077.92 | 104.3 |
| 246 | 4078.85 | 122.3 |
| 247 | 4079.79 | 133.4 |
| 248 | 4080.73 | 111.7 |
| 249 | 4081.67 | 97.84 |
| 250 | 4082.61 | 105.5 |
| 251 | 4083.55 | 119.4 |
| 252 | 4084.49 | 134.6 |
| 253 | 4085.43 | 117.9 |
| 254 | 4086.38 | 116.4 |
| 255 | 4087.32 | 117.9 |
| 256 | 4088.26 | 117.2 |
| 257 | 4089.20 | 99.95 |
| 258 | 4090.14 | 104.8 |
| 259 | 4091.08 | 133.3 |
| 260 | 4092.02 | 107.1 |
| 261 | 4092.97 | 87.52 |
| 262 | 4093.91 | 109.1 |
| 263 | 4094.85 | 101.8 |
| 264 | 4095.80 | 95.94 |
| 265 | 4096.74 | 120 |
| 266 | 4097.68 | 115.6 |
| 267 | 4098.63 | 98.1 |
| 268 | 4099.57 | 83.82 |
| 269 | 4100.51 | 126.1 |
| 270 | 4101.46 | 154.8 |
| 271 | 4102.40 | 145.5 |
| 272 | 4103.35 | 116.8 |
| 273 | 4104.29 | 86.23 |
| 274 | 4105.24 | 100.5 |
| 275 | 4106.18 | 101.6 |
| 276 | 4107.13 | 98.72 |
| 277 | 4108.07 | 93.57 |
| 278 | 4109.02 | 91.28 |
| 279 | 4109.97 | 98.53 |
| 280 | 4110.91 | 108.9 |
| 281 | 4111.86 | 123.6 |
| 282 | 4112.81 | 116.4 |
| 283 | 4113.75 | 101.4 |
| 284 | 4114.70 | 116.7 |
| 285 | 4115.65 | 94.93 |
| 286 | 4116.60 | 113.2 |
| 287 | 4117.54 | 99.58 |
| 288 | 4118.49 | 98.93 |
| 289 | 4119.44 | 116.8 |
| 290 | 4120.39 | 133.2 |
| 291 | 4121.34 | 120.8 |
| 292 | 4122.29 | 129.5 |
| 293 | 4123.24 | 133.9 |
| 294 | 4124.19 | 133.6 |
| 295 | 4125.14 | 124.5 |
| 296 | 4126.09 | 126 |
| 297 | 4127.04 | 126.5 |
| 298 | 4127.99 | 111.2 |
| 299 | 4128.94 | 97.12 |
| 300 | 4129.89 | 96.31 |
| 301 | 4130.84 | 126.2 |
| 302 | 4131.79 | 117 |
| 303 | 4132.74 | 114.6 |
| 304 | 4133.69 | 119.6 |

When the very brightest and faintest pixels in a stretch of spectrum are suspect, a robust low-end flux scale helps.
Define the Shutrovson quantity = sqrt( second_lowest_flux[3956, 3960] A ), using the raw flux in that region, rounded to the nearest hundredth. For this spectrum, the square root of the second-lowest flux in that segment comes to 9.85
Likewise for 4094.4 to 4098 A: 10.09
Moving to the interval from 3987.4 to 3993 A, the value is 10.07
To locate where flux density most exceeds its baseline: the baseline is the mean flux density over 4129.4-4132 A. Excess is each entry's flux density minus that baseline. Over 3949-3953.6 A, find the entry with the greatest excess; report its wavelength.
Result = 3951.28 A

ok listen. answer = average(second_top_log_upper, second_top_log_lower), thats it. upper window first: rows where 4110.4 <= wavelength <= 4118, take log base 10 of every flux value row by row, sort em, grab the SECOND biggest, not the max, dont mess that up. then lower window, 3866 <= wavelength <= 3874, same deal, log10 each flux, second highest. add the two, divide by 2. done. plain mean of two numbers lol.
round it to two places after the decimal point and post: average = 2.06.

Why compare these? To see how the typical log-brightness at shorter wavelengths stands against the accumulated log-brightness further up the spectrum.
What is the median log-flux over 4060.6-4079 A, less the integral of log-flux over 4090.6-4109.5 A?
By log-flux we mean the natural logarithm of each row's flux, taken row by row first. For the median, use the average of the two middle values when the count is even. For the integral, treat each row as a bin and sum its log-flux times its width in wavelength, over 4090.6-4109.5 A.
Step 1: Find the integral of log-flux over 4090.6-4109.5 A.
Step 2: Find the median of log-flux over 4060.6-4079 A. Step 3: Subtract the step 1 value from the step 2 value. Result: -83.5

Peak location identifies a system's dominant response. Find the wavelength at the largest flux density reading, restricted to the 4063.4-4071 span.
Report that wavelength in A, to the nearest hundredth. 4070.41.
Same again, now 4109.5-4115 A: 4111.86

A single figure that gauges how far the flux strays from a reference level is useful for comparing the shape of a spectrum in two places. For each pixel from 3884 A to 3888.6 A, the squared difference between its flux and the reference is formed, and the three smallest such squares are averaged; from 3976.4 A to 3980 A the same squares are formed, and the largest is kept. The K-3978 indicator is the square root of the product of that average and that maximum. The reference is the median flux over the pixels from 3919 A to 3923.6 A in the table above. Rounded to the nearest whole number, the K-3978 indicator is 283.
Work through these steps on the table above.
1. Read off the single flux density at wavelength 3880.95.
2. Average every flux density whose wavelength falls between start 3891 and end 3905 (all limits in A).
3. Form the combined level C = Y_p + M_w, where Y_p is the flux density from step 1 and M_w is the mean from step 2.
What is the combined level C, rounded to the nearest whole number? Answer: 200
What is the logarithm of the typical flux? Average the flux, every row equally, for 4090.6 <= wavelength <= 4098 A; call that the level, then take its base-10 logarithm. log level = 2.04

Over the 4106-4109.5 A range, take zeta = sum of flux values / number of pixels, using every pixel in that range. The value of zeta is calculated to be 96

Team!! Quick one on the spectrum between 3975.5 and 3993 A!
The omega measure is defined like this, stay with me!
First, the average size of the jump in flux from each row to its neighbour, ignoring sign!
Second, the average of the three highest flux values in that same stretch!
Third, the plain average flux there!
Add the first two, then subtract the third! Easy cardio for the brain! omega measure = 37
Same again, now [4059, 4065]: 11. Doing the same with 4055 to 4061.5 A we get 29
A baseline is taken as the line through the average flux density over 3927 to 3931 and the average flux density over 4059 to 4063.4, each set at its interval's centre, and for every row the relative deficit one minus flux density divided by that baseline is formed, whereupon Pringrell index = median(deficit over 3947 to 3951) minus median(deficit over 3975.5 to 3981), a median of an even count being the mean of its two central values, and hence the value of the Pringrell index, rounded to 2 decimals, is -0.26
